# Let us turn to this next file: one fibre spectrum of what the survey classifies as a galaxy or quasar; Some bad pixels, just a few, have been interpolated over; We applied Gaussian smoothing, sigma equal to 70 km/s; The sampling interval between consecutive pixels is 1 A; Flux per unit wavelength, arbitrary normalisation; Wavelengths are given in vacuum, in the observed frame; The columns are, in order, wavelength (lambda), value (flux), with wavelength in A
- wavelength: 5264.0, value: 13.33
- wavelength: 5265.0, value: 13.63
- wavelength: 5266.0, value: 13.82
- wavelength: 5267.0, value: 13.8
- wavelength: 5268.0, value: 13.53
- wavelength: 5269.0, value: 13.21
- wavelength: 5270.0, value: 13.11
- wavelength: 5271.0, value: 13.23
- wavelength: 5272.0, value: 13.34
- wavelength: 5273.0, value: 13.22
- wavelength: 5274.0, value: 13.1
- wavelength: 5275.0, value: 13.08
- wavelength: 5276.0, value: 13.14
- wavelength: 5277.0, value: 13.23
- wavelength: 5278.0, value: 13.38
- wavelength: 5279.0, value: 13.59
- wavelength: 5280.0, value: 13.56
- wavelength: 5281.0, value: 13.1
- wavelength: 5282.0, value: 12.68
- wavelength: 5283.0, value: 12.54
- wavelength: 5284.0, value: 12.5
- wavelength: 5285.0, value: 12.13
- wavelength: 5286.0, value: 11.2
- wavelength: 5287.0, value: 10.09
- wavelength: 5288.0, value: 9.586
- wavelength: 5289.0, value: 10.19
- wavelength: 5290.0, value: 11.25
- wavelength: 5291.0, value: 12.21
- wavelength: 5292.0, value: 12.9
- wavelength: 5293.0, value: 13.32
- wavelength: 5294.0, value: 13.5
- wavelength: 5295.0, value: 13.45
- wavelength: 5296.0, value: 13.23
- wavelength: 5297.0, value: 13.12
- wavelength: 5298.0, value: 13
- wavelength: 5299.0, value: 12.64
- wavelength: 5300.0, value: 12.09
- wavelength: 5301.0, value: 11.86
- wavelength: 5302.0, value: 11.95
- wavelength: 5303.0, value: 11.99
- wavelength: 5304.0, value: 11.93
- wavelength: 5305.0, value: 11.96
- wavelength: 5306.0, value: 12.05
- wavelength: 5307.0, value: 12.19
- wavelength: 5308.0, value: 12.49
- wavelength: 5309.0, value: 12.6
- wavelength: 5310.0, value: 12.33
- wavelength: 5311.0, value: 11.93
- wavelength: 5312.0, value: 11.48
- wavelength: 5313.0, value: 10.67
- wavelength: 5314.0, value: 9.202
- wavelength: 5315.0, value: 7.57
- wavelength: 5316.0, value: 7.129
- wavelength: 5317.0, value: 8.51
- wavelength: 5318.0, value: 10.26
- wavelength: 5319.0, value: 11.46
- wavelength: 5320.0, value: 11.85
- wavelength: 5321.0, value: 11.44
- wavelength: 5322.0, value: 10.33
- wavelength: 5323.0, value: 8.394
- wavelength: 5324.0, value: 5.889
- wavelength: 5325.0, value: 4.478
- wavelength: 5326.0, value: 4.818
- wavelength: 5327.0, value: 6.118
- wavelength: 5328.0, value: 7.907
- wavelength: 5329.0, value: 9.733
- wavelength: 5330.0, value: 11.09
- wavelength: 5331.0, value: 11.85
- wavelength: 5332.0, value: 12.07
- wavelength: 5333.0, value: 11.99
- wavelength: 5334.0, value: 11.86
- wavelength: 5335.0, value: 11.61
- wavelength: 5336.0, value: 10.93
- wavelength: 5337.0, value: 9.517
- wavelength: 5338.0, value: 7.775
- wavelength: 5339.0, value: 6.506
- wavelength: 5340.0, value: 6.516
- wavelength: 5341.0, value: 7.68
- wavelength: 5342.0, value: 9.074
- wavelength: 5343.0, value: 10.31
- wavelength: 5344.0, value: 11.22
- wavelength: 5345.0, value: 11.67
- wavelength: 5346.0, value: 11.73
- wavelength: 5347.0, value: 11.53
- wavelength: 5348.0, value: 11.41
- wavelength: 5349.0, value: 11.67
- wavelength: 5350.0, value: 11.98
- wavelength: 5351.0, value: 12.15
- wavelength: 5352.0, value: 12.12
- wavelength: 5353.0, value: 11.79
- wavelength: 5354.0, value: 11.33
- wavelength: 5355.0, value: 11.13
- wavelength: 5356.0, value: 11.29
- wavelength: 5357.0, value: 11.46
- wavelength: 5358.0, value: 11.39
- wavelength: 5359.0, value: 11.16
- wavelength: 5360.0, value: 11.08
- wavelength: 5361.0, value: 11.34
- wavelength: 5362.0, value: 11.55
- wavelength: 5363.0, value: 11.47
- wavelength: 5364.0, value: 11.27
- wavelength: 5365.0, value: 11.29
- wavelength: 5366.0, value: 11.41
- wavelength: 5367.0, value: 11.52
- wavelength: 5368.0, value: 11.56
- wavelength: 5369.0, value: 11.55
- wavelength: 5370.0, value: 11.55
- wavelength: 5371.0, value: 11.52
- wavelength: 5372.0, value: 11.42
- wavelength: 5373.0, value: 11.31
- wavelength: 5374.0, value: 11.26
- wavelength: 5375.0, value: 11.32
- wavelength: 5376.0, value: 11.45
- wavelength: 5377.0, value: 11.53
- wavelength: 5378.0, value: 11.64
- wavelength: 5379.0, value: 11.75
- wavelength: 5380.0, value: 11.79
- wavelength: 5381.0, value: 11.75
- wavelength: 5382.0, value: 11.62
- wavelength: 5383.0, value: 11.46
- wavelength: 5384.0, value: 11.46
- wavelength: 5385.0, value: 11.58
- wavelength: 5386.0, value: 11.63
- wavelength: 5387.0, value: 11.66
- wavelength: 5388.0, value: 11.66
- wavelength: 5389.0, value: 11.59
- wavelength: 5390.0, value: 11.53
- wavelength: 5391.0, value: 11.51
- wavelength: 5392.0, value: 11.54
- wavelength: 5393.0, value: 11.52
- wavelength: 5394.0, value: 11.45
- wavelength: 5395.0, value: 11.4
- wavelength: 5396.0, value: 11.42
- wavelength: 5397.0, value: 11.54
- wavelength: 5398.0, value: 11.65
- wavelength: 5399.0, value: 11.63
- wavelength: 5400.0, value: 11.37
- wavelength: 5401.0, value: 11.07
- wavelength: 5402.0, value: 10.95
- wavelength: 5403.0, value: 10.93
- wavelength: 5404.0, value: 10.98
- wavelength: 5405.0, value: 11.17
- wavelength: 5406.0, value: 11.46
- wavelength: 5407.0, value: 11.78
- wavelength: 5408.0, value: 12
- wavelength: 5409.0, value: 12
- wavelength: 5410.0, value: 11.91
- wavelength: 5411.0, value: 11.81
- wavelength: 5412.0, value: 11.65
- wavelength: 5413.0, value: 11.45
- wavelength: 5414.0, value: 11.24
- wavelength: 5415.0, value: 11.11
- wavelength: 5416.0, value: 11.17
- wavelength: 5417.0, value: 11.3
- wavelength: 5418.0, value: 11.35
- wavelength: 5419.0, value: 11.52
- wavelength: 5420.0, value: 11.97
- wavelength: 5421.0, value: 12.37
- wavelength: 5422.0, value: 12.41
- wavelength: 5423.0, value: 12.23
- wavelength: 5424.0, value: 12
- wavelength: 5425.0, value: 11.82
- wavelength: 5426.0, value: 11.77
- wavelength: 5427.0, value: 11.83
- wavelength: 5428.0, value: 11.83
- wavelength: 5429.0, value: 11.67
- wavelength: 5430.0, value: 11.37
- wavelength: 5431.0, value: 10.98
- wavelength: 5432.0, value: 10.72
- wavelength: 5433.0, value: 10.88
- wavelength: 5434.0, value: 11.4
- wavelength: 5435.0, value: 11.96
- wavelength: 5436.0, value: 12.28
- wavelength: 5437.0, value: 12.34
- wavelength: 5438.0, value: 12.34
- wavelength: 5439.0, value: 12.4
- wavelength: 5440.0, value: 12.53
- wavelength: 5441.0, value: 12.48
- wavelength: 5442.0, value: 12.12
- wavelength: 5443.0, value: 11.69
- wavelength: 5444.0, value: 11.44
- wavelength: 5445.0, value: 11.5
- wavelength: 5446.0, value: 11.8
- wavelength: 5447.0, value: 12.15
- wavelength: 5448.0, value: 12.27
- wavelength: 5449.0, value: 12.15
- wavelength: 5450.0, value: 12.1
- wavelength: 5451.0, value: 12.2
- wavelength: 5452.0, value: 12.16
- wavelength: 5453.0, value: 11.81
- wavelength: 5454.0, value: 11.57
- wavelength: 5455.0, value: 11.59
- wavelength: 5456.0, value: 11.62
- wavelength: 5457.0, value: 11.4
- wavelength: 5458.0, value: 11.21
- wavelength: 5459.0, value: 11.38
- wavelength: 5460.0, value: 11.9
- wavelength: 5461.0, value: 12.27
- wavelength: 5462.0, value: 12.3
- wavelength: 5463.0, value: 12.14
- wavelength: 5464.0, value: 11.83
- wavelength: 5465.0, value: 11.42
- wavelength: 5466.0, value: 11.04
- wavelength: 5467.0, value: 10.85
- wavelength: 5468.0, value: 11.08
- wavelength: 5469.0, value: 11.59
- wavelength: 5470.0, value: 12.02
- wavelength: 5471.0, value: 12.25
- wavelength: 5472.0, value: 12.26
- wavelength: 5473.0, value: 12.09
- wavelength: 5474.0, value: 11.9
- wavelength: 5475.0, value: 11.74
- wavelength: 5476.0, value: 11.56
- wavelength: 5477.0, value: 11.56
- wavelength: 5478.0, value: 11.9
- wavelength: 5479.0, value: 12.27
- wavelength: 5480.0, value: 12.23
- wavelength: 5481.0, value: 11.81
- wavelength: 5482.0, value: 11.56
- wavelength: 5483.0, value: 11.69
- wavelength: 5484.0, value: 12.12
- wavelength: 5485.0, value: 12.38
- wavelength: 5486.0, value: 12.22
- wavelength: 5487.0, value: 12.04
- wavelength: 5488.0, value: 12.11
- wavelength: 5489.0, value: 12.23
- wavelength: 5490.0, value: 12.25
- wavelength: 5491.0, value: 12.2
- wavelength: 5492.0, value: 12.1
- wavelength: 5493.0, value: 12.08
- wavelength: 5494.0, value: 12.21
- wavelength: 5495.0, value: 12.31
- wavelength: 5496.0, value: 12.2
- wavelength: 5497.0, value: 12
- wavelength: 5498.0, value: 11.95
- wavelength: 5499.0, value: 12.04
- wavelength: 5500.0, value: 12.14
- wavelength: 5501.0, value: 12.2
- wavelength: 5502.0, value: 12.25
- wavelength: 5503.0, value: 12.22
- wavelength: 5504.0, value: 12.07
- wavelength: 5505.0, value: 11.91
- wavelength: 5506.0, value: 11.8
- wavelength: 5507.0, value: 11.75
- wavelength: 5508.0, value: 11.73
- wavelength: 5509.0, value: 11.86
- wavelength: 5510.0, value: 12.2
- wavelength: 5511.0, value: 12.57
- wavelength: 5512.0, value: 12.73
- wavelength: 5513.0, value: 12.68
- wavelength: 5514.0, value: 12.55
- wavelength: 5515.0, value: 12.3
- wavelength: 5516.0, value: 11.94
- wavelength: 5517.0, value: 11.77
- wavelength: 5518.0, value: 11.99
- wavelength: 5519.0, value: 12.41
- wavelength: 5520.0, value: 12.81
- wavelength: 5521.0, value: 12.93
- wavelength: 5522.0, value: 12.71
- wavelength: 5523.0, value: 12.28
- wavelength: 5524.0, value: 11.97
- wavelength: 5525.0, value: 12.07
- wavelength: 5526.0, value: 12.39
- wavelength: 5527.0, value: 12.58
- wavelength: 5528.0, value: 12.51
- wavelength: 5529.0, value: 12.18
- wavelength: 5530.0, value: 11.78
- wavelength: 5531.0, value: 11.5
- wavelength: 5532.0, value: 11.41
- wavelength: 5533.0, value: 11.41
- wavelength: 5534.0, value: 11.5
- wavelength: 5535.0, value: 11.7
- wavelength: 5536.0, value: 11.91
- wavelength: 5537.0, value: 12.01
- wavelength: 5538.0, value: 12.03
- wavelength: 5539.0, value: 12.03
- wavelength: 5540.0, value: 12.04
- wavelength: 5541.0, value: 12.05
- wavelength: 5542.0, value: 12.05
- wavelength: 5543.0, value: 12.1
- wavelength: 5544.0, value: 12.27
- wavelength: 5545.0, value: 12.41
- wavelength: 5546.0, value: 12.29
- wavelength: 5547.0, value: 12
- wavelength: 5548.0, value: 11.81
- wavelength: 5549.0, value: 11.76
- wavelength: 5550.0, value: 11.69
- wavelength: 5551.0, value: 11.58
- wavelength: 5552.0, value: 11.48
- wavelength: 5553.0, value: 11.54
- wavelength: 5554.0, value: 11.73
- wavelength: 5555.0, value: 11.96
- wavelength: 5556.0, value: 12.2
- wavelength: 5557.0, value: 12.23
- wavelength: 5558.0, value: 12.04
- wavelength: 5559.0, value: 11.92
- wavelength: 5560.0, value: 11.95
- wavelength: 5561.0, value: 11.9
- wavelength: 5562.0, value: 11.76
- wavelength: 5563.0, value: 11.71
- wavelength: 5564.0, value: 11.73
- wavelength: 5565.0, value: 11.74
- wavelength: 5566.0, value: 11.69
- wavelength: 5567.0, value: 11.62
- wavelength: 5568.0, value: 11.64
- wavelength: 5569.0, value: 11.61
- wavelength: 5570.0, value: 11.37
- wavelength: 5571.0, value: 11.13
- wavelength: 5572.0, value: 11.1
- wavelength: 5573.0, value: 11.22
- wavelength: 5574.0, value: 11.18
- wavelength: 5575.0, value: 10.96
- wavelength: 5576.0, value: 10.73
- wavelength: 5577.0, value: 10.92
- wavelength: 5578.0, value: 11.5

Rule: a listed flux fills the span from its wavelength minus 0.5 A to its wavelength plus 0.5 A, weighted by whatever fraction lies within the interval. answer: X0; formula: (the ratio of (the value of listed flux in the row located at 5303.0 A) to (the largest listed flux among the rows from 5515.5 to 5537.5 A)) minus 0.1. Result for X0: 0.83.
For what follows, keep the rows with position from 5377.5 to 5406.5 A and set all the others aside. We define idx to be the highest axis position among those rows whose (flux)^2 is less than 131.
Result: 5405.0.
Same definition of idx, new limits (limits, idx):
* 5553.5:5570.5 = 5570.0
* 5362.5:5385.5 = 5375.0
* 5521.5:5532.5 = 5532.0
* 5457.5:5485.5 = 5468.0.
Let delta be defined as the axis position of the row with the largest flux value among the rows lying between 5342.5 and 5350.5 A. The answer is 5350.0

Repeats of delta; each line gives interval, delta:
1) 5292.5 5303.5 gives 5294.0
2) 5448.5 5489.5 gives 5485.0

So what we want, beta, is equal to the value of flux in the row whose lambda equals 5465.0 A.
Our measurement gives 11.42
